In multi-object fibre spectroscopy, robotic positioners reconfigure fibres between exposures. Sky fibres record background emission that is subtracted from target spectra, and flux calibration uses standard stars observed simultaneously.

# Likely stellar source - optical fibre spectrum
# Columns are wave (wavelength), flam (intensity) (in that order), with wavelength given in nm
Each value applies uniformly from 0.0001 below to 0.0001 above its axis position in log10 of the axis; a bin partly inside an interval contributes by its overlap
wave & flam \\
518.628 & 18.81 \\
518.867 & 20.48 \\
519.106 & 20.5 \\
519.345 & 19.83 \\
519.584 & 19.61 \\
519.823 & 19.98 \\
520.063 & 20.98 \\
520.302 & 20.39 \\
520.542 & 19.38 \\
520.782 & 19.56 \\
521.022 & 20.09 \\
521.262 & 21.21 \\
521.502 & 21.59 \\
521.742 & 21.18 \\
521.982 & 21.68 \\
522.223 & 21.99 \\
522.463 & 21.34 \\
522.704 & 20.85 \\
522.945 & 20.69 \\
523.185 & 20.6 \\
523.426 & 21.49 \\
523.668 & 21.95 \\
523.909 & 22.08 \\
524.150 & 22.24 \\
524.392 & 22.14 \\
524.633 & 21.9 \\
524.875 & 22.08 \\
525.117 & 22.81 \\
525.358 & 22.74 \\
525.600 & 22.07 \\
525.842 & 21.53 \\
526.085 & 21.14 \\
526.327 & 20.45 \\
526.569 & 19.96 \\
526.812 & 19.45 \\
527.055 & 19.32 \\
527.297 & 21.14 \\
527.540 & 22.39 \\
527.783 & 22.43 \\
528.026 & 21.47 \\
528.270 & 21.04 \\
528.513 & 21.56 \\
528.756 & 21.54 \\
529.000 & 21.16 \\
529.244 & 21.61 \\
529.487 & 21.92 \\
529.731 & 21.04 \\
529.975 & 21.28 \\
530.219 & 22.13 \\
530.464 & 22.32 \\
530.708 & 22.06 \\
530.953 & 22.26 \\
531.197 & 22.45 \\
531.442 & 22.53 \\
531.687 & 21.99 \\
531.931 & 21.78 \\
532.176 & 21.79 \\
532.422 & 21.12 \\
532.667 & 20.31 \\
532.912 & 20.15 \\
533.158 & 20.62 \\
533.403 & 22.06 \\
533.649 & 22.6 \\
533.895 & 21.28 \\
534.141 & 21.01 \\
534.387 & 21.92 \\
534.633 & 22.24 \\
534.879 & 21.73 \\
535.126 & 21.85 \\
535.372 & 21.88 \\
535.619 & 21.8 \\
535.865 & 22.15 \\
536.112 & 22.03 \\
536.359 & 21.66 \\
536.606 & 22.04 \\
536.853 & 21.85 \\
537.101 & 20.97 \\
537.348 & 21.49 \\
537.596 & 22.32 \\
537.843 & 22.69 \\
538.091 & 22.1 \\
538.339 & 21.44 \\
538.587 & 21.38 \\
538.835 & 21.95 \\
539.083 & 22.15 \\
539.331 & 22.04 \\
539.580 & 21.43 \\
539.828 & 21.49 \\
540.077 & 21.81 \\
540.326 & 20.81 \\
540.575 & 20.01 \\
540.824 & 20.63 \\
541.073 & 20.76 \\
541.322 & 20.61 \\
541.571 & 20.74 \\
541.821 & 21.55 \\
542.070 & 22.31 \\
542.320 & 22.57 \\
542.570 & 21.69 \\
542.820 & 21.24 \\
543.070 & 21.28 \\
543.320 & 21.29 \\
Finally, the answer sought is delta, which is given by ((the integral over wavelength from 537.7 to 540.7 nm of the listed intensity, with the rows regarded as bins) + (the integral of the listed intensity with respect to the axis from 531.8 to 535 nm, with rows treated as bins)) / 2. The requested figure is 67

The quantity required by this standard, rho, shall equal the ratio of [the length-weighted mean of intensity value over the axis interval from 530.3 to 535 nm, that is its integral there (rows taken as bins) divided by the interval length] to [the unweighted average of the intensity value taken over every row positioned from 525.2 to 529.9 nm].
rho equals 1.02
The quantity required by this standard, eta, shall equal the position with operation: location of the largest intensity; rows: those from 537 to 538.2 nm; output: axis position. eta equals 537.843 nm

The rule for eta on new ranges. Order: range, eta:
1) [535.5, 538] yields 537.843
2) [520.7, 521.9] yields 521.502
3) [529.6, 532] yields 531.442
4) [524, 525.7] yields 525.117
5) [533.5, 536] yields 533.649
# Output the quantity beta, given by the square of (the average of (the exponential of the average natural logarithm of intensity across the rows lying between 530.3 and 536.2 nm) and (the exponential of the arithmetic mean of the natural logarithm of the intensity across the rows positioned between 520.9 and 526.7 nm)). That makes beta 467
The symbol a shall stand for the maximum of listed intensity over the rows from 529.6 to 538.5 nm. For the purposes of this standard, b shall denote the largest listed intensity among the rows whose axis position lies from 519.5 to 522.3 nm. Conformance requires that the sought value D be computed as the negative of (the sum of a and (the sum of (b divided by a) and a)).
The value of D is -46.3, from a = 22.69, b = 21.99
